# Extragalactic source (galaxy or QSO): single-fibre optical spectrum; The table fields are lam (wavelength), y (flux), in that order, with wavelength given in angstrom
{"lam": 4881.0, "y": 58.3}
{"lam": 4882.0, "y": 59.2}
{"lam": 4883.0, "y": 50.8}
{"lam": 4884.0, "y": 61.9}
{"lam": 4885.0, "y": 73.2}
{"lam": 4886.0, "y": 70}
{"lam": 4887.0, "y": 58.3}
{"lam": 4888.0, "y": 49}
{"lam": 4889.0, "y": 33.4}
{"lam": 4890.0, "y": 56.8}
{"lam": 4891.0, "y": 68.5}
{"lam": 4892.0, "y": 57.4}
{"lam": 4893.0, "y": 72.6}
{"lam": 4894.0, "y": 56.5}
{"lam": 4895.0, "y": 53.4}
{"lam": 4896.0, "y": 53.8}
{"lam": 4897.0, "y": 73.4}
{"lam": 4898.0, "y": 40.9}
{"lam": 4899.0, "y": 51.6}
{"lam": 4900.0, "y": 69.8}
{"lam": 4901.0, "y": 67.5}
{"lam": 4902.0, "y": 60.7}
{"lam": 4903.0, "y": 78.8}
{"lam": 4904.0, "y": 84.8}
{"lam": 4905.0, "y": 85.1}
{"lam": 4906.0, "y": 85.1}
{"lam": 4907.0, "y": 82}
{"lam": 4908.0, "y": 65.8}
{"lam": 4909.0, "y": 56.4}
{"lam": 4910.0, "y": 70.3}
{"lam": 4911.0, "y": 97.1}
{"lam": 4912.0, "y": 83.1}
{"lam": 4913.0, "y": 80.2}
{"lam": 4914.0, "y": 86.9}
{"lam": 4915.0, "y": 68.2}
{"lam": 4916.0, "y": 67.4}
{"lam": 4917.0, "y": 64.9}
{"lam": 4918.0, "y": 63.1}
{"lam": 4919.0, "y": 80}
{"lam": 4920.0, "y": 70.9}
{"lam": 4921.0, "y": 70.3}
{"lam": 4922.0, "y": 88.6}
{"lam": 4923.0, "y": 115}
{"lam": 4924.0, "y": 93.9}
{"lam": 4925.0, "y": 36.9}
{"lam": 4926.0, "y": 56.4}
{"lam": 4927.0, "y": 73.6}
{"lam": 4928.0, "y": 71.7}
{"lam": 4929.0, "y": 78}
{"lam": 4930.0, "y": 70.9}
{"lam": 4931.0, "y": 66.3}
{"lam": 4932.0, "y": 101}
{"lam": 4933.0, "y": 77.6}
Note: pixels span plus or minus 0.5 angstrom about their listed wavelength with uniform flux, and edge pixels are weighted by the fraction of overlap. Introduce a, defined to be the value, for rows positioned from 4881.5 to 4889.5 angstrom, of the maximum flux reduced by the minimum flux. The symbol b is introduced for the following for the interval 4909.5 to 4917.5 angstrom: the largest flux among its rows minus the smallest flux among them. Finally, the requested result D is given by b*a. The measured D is 1282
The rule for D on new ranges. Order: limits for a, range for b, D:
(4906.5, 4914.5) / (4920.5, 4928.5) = 3179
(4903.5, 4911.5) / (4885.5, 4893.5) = 1595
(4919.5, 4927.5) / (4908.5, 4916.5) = 3179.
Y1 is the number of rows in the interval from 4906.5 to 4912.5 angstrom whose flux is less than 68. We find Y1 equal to 2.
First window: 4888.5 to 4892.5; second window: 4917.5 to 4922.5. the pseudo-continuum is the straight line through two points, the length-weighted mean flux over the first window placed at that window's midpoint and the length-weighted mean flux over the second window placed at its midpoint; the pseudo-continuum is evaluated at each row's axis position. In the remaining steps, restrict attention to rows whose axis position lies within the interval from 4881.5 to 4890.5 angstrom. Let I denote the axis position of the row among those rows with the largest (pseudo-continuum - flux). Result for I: 4889.0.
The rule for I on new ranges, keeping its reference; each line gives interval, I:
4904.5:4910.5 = 4909.0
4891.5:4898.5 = 4898.0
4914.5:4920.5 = 4918.0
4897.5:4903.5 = 4898.0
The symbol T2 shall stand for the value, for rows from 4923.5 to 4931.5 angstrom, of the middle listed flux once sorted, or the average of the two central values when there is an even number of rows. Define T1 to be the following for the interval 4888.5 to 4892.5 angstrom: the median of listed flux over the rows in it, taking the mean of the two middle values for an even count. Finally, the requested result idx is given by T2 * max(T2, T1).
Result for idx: 5084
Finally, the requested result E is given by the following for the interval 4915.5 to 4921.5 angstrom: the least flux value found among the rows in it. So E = 63.1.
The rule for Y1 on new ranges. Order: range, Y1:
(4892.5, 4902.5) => 7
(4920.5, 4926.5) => 2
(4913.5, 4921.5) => 3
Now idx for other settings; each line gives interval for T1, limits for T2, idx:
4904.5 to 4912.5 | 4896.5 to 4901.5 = 5572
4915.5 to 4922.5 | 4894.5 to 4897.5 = 3782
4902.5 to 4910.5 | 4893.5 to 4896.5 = 4326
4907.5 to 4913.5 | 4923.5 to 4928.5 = 5395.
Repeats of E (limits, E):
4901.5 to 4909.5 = 56.4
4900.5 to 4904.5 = 60.7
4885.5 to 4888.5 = 49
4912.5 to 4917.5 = 64.9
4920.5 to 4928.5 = 36.9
